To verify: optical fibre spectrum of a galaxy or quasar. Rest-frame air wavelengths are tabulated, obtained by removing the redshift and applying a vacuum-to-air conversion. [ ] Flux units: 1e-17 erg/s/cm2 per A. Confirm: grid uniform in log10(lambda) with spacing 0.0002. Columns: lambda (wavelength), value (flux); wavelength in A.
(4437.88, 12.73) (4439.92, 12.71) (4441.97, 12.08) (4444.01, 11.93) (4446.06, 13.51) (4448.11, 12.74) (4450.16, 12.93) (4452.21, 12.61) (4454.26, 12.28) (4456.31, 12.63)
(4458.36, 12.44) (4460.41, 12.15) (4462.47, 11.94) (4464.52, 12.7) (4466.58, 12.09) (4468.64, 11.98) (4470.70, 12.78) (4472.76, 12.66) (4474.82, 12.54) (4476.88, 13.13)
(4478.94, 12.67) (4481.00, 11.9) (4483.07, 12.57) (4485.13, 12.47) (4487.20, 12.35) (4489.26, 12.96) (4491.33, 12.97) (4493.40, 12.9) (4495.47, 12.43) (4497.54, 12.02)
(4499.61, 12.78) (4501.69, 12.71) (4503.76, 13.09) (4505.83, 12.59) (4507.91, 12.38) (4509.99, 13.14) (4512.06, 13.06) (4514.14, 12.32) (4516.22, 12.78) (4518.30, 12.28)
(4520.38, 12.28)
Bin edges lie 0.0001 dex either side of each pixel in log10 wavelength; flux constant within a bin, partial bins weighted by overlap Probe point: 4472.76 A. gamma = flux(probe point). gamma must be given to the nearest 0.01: 12.66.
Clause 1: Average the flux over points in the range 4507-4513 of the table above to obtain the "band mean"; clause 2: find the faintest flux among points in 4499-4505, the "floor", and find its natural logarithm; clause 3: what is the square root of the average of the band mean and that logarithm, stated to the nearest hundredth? 2.78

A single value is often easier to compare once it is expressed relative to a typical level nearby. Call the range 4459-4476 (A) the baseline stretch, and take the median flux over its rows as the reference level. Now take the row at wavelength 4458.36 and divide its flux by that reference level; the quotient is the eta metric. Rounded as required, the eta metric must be 1.01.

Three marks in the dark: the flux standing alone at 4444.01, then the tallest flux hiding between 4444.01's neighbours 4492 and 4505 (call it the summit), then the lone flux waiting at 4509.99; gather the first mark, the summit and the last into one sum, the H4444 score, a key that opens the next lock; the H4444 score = 38.2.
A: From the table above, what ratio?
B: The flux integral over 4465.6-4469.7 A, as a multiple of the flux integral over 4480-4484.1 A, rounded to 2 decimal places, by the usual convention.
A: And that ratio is 0.98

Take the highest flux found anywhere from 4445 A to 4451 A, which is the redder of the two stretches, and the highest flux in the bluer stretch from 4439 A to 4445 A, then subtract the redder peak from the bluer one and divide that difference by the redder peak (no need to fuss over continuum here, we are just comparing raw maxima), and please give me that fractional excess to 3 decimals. -0.059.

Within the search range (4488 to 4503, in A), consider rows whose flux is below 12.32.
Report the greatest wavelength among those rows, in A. 4497.54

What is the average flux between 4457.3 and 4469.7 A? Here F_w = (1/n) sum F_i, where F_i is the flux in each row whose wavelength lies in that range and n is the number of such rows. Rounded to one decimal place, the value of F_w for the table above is 12.2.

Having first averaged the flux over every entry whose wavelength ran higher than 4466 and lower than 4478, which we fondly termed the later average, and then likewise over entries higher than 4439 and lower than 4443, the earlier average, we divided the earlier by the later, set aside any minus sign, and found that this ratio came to 0.99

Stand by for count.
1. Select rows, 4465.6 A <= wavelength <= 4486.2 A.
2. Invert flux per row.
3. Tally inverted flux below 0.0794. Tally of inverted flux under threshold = 4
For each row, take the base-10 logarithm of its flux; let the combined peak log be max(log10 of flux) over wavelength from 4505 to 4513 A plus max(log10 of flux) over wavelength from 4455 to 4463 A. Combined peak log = 2.22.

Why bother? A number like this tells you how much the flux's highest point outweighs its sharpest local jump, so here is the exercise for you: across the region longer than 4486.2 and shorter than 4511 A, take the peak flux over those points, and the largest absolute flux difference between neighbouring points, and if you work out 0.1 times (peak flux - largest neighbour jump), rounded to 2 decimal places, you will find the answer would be 1.24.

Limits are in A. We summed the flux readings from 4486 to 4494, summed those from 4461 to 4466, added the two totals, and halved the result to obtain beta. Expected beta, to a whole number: 38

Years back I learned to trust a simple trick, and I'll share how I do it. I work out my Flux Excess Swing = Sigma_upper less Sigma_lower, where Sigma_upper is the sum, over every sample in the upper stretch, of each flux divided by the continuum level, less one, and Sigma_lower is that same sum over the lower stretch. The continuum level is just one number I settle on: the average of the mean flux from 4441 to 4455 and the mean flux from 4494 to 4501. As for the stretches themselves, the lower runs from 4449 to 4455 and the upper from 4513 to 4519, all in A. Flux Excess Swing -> -0.04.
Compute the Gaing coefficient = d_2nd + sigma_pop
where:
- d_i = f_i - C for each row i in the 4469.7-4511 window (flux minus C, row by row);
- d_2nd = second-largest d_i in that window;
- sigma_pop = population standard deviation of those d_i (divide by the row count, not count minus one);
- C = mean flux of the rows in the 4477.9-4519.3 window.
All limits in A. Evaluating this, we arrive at 0.84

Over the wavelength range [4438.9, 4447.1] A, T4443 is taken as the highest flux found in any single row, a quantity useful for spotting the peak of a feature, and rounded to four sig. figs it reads 13.51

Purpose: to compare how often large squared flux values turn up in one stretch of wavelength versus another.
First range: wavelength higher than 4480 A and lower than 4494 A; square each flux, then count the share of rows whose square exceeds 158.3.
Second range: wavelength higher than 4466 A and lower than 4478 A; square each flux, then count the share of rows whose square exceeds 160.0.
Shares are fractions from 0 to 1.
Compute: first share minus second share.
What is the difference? -0.1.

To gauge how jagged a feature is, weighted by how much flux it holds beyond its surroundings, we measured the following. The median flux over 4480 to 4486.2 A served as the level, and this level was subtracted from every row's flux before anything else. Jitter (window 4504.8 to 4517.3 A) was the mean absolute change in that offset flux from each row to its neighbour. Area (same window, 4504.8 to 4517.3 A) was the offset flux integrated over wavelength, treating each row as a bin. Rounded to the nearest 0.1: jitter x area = 1.4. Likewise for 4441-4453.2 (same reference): 1.2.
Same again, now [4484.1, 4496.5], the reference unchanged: 0.7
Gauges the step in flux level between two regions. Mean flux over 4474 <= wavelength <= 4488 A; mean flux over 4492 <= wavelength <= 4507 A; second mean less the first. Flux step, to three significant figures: 0.127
